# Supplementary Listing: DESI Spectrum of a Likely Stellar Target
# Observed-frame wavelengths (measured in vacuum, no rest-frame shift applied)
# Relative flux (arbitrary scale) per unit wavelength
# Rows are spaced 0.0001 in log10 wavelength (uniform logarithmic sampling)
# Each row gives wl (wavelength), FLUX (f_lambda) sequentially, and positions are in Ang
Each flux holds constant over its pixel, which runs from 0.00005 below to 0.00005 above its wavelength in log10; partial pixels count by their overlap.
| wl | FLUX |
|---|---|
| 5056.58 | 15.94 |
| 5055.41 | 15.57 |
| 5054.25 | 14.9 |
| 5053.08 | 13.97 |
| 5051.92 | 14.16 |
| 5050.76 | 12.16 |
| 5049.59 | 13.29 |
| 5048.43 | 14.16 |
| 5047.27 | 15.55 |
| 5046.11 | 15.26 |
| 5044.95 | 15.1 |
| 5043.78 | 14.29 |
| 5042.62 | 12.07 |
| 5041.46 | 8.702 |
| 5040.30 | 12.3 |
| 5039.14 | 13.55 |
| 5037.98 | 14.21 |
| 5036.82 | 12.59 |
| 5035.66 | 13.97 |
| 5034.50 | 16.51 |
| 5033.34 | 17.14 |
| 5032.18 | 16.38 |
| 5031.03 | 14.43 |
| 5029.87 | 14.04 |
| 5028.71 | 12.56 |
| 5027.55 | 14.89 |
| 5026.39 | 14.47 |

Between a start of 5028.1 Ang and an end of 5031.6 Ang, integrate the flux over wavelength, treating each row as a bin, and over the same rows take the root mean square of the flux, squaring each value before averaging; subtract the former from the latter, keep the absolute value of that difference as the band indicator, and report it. 34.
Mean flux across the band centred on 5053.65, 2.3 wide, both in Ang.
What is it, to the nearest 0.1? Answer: 14.4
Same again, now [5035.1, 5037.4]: 13.3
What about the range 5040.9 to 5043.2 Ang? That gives 10.4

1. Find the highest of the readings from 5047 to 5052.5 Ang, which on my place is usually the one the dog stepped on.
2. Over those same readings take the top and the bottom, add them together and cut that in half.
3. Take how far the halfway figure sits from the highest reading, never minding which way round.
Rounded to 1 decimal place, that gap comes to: 1.7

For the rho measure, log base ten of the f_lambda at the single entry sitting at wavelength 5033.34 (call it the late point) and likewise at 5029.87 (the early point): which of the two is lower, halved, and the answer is 0.57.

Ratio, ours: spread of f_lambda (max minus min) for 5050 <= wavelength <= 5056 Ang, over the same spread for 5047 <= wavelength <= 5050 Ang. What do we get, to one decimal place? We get 1.5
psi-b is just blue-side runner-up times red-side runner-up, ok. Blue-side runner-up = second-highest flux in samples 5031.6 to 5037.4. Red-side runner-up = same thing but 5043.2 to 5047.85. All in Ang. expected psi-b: 252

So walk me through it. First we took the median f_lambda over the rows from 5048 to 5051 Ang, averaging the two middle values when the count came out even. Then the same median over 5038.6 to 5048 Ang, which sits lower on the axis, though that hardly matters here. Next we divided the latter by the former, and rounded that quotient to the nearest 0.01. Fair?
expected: 1.05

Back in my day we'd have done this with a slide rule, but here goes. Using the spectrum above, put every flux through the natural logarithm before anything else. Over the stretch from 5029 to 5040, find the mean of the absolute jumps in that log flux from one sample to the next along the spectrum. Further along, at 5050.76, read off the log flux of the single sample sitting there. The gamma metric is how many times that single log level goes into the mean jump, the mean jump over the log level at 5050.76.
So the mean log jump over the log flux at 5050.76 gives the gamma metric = 0.034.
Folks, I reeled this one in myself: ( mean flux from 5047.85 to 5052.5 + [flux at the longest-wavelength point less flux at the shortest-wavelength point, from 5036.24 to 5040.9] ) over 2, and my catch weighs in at 6.6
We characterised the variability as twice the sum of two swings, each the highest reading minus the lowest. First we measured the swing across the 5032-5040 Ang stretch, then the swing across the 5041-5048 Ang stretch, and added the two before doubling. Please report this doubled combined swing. 23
